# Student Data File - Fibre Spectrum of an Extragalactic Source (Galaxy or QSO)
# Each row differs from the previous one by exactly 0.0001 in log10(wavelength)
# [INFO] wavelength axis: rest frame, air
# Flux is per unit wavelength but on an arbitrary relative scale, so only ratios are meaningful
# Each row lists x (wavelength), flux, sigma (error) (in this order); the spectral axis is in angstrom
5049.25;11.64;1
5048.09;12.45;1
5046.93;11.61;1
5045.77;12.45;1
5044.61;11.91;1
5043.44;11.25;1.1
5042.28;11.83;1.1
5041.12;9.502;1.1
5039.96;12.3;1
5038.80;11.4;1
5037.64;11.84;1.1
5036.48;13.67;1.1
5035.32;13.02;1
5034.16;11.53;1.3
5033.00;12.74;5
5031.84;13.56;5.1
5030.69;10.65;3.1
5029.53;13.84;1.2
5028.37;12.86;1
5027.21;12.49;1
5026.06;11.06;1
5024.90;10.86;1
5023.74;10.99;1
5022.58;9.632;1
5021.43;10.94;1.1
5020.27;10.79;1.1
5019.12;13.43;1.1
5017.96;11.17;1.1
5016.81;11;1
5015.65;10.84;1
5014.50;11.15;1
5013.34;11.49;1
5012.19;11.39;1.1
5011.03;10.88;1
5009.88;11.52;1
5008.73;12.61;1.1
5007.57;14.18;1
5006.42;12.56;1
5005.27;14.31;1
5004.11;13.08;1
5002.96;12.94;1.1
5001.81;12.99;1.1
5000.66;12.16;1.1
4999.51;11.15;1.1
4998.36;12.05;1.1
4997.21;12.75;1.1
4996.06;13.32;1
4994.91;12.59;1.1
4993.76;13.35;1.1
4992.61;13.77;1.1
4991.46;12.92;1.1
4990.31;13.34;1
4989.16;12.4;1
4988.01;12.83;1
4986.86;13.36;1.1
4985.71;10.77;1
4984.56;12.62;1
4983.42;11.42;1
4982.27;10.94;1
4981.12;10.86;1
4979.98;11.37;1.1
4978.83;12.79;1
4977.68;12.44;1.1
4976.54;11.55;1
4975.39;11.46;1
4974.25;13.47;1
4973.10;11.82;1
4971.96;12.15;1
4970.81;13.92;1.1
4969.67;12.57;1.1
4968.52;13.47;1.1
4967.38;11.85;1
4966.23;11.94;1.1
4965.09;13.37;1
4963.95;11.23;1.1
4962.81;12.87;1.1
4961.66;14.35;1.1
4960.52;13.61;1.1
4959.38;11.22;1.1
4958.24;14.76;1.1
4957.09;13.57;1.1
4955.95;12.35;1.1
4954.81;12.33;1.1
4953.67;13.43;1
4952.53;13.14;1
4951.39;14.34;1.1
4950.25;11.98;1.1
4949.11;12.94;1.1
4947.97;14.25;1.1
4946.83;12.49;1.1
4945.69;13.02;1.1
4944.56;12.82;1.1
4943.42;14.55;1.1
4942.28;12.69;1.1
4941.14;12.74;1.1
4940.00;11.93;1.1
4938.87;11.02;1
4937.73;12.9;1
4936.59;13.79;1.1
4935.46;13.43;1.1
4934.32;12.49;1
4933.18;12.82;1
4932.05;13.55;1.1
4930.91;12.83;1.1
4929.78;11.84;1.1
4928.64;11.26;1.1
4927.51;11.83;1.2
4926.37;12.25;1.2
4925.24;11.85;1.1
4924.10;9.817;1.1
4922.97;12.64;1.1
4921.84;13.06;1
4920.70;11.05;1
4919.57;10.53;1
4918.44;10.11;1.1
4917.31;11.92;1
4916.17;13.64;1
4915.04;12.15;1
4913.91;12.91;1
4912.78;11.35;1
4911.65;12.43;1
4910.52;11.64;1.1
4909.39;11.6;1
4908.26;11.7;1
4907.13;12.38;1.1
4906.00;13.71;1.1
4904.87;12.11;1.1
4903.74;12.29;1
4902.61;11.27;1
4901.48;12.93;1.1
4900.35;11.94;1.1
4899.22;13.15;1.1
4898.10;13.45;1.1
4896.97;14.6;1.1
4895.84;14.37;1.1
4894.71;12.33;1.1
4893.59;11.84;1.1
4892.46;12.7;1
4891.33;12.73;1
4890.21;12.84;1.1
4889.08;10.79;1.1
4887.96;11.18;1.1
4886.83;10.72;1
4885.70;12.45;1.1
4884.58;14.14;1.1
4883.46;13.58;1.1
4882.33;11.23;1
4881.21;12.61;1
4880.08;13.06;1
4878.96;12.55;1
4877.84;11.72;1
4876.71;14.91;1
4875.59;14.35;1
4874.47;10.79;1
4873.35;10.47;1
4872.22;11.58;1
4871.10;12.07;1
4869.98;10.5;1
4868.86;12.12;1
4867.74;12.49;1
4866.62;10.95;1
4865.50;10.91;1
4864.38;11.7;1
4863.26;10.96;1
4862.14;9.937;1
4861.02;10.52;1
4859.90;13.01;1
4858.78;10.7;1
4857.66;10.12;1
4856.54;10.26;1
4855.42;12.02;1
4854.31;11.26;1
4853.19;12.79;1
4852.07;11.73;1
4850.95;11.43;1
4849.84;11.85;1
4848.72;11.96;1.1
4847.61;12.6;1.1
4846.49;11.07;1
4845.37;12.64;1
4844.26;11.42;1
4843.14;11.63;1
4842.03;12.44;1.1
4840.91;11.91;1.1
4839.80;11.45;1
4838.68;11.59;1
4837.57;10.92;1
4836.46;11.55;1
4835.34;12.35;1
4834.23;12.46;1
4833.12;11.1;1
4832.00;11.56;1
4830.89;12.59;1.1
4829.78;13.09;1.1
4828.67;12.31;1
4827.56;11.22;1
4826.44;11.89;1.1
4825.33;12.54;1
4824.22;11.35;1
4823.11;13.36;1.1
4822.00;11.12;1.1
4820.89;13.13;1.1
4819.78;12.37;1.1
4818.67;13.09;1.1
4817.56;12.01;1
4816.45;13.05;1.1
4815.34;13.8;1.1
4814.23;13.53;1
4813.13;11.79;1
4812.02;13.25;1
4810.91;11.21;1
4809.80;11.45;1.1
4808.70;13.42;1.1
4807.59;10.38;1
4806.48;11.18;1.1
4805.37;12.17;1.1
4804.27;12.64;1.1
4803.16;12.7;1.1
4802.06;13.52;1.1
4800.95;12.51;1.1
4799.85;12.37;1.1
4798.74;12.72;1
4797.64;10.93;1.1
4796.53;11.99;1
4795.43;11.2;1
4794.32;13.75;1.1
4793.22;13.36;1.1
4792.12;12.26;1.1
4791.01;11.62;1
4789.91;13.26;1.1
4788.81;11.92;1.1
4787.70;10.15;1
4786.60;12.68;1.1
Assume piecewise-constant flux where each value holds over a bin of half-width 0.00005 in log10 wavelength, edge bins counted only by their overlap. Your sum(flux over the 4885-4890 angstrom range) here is 45.1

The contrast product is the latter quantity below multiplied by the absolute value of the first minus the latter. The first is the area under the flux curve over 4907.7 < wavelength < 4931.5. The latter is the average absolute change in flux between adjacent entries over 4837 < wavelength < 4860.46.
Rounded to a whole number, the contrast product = 235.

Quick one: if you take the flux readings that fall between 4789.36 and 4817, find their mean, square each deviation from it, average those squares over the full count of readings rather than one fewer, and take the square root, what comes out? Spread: 0.96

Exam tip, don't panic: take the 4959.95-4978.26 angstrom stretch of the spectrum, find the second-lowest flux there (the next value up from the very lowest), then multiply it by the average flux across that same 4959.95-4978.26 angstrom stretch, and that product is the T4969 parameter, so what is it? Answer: 145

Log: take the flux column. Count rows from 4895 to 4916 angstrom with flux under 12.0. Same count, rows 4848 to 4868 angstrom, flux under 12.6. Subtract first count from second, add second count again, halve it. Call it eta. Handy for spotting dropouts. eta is 13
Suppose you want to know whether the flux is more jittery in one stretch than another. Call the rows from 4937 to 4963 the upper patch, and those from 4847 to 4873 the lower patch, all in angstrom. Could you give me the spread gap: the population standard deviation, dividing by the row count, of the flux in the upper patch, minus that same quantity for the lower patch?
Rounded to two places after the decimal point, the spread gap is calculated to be 0.12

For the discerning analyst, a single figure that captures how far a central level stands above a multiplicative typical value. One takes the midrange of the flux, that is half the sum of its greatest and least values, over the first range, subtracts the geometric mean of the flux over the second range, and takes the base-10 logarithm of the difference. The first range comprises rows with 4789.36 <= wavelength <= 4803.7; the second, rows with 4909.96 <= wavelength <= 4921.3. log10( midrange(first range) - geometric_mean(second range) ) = -0.21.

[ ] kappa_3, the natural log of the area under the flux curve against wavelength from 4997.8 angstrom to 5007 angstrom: 4.76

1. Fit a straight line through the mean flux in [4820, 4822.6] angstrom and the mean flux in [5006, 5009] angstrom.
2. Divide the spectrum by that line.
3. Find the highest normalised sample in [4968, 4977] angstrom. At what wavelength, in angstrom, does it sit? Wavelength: 4970.81 angstrom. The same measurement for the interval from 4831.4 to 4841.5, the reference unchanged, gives 4834.23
